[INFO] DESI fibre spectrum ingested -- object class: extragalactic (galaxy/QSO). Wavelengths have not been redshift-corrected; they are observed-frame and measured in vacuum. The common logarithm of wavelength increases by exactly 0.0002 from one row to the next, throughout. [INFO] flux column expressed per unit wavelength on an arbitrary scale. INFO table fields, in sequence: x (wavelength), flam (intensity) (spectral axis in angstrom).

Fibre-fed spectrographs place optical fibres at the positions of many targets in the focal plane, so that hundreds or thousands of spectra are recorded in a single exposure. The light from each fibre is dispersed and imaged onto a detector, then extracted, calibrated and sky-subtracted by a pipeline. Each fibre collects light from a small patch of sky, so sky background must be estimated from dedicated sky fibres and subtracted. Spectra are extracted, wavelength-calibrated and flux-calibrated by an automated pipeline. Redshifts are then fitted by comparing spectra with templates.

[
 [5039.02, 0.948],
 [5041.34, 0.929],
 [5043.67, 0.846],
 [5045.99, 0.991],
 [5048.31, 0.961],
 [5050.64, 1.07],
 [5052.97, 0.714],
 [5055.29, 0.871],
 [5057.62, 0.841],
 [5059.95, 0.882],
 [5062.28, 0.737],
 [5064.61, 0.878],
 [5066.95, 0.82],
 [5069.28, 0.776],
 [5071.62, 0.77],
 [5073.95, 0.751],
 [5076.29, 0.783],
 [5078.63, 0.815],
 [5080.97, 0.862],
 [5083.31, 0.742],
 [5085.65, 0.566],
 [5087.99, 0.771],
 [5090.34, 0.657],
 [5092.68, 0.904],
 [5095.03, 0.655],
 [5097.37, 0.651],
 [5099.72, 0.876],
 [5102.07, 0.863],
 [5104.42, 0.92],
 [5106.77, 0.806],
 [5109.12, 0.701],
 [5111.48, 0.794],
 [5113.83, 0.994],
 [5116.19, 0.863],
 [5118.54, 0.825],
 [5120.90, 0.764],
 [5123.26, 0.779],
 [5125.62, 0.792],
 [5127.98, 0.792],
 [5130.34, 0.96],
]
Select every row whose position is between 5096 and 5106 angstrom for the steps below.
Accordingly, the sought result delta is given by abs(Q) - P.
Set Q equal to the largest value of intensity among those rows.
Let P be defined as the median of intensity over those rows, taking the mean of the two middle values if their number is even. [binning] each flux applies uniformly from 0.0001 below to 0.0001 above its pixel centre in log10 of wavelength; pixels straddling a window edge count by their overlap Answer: 0.05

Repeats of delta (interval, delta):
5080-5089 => 0.11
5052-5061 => 0.03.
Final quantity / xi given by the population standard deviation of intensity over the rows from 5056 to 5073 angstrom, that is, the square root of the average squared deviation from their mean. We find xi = 0.05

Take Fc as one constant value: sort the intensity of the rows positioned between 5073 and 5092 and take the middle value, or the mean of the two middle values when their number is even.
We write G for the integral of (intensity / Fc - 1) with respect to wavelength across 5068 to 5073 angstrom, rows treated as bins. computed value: 0.1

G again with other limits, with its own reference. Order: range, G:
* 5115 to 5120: 0.5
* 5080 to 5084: 0.2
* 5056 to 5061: 0.7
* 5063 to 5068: 0.5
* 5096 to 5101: 0.0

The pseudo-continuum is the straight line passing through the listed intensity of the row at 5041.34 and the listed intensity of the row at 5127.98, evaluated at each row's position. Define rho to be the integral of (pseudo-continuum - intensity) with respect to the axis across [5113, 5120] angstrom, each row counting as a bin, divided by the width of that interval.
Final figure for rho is -0.07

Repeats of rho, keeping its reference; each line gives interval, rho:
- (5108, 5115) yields -0.01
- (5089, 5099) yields 0.12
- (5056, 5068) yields 0.06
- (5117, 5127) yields 0.01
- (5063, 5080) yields 0.08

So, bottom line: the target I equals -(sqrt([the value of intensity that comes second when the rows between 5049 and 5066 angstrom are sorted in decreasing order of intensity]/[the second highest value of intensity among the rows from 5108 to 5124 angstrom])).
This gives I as -1.01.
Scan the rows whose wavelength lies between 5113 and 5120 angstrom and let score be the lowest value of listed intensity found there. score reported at 0.825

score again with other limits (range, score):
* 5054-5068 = 0.737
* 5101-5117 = 0.701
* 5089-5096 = 0.655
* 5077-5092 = 0.566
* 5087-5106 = 0.651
